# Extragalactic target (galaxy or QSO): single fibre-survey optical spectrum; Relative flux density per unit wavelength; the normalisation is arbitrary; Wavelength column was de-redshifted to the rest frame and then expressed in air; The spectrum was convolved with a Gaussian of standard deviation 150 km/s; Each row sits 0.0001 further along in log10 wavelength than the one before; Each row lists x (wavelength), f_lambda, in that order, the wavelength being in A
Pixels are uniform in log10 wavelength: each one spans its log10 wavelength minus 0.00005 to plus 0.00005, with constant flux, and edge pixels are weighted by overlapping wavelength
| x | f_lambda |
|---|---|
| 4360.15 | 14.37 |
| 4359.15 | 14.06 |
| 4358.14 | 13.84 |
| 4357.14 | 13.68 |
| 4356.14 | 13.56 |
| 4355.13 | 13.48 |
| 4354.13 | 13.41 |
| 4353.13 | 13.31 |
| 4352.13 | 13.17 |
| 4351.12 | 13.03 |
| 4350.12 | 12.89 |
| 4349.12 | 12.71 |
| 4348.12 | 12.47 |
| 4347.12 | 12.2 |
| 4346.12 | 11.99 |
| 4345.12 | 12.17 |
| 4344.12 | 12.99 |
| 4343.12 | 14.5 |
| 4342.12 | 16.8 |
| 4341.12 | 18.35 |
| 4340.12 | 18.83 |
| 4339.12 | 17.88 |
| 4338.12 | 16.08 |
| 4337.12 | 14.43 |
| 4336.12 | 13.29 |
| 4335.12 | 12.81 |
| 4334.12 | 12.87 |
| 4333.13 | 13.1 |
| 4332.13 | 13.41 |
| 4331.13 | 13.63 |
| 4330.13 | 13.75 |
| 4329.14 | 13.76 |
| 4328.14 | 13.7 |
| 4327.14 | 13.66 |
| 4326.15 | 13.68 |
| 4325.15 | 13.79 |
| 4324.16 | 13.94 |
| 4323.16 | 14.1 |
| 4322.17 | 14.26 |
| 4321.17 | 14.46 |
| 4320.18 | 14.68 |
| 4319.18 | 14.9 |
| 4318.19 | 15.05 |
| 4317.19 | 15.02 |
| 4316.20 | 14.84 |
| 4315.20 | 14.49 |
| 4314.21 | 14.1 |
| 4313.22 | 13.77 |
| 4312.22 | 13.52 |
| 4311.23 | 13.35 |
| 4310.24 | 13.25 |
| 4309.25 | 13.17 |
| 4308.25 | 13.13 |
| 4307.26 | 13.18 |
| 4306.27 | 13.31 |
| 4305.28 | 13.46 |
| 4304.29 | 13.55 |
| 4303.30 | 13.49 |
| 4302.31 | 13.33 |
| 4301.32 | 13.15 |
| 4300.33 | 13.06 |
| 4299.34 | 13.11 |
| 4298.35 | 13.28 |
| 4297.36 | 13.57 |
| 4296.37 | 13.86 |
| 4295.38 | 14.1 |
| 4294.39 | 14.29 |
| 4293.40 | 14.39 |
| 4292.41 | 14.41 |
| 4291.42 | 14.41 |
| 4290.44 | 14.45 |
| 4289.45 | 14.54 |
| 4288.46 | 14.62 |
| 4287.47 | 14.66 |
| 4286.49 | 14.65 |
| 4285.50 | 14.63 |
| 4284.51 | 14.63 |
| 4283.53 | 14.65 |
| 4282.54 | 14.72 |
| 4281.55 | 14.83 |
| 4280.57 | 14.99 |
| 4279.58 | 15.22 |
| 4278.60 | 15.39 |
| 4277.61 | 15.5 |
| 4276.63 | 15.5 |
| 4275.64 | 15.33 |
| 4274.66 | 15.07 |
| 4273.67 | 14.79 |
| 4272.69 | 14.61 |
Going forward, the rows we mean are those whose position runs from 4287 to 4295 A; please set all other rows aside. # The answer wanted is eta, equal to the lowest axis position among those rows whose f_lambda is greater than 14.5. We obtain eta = 4287.47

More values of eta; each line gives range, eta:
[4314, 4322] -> 4316.20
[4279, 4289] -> 4279.58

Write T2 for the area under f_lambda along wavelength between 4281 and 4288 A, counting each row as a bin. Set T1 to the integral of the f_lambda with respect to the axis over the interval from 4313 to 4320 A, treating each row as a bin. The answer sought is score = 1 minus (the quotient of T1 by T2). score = 0.004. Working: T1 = 102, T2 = 103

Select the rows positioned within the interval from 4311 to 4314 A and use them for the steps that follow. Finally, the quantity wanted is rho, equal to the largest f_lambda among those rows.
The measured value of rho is 13.77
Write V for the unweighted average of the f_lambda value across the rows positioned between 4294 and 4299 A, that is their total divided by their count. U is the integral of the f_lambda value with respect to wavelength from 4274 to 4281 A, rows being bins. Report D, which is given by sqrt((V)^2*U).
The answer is 143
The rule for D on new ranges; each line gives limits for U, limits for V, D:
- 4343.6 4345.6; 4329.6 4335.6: 67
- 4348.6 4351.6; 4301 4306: 83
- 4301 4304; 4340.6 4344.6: 99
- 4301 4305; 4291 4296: 105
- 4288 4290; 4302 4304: 72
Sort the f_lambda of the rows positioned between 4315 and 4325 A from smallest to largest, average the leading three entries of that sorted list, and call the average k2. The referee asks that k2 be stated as 14.1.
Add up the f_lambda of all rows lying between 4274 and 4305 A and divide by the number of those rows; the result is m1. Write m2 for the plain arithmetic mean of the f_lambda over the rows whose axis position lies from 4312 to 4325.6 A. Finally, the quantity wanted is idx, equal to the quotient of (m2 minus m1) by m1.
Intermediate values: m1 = 14.4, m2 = 14.4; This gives 0.00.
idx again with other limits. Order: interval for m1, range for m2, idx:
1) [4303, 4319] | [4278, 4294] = 0.07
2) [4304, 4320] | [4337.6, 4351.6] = 0.04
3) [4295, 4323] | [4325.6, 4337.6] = -0.02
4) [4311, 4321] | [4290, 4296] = 0.00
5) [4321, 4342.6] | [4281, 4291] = 0.00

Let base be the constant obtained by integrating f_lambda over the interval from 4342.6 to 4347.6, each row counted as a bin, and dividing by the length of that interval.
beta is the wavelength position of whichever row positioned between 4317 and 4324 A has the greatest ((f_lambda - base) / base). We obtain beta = 4318.19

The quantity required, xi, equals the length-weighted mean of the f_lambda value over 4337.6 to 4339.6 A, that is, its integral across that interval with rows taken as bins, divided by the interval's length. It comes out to 16.9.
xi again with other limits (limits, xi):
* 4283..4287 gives 14.7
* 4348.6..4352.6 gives 12.9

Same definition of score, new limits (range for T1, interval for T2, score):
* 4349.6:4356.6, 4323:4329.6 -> -0.020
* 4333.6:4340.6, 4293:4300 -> -0.101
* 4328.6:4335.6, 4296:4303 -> 0.000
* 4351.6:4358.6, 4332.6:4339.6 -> 0.059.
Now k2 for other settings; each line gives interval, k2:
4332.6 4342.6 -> 12.9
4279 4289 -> 14.6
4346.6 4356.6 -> 12.5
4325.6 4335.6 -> 12.9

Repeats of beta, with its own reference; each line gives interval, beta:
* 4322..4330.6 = 4322.17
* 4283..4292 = 4287.47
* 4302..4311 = 4304.29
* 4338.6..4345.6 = 4340.12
